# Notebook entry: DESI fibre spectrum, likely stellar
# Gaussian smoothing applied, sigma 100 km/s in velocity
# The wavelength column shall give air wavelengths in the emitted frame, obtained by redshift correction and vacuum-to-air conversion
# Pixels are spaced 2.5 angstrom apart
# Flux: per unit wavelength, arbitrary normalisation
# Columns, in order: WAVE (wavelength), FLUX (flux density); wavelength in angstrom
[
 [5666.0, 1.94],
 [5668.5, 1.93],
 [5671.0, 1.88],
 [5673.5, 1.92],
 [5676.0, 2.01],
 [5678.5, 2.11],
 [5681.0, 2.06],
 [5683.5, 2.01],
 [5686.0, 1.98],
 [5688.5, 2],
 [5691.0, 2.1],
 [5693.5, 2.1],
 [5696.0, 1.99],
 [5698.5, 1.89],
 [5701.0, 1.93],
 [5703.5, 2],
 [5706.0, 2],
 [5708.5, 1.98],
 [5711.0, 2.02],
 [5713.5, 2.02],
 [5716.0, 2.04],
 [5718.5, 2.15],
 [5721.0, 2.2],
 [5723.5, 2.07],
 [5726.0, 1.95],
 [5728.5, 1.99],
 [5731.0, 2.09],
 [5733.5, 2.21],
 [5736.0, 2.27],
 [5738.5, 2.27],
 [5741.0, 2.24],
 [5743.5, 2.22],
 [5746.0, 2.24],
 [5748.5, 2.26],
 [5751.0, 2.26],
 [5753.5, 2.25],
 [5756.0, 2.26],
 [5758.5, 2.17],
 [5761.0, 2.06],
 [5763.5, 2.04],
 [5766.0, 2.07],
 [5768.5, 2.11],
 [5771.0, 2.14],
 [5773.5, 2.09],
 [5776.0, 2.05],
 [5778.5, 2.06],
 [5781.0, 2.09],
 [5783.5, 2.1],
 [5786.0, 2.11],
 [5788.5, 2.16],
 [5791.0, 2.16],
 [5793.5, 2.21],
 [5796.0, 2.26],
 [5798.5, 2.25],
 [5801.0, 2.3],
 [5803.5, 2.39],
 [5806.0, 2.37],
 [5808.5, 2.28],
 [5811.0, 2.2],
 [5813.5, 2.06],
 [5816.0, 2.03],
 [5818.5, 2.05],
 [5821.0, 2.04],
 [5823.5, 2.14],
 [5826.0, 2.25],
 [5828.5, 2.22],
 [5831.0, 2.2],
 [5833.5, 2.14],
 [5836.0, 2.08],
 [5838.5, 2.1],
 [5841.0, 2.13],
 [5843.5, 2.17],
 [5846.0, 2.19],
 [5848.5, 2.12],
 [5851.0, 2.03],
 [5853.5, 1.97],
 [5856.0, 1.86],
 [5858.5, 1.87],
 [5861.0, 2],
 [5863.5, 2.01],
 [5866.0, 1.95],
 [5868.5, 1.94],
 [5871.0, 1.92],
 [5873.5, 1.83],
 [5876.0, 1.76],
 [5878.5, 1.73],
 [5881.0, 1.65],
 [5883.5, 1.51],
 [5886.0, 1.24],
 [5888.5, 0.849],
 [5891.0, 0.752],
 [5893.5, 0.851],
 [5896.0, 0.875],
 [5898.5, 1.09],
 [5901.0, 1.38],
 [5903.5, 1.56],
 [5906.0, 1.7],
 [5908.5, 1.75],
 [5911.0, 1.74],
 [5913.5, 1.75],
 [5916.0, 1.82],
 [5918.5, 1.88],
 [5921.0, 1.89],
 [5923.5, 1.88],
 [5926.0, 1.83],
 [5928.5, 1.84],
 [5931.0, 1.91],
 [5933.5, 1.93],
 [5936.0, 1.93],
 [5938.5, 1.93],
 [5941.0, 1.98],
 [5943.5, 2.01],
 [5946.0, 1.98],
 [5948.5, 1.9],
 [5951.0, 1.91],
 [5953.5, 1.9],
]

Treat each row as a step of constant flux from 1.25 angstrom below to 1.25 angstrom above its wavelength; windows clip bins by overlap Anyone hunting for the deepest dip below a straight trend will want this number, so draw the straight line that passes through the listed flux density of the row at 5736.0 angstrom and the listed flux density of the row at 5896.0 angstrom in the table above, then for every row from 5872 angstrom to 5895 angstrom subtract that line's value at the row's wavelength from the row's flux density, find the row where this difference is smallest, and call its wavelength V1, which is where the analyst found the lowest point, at 5891.0 angstrom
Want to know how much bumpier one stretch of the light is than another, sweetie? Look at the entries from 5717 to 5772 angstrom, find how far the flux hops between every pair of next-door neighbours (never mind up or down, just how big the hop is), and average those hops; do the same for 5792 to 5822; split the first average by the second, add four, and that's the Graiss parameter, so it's 4.9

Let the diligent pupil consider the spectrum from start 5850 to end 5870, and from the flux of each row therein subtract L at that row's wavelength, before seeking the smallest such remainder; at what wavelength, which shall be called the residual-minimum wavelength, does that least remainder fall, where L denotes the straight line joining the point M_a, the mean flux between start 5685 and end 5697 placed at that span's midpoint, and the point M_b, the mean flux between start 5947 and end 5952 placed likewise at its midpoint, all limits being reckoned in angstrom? 5856.0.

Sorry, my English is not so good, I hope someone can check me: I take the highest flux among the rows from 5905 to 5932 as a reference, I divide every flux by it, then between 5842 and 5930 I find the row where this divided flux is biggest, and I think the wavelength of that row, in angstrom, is 5846.0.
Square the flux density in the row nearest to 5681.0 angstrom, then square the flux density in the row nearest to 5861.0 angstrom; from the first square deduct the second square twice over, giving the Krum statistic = -3.76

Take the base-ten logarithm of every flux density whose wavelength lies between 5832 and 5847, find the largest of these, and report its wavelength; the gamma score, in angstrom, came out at 5846.0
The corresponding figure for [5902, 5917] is 5916.0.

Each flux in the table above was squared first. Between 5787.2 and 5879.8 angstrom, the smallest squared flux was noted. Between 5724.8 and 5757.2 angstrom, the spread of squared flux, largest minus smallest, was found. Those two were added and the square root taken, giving 2.08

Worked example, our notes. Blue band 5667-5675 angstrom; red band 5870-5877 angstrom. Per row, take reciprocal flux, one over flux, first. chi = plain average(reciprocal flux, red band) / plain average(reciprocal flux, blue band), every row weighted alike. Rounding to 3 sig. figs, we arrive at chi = 1.04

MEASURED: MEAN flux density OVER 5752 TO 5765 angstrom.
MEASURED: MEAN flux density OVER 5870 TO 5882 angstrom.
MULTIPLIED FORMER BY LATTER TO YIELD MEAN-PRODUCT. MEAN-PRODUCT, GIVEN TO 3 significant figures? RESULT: 3.83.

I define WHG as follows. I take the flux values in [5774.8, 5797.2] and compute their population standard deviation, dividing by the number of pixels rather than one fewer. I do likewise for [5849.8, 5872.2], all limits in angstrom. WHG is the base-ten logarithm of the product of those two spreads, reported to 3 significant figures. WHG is -2.43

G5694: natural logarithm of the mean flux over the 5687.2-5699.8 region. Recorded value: 0.70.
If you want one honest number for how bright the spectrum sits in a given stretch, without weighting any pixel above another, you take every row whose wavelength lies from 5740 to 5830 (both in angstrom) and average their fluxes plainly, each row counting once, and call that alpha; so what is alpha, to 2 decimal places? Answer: 2.17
